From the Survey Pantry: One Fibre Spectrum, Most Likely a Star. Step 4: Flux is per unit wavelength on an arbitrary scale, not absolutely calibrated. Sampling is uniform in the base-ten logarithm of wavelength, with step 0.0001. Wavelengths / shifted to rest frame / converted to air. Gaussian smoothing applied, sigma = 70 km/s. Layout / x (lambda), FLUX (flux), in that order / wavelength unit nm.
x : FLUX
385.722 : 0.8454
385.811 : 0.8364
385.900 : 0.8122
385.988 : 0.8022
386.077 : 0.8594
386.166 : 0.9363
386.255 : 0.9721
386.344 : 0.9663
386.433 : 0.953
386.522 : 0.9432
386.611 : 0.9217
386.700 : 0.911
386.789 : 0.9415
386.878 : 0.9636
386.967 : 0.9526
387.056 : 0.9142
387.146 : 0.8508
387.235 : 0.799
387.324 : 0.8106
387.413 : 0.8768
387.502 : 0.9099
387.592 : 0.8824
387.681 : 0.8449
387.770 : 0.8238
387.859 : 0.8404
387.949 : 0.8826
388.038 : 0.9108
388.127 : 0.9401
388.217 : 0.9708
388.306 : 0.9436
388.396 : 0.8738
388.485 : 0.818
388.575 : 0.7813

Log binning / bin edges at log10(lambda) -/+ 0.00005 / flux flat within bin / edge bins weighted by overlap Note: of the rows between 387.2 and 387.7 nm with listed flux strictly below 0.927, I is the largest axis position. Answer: 387.681 nm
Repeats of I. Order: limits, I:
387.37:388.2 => 388.038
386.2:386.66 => 386.611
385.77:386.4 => 386.077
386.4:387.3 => 387.235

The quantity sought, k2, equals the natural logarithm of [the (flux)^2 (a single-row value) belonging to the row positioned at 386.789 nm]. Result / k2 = -0.121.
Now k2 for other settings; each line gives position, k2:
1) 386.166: -0.132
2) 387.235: -0.449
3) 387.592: -0.250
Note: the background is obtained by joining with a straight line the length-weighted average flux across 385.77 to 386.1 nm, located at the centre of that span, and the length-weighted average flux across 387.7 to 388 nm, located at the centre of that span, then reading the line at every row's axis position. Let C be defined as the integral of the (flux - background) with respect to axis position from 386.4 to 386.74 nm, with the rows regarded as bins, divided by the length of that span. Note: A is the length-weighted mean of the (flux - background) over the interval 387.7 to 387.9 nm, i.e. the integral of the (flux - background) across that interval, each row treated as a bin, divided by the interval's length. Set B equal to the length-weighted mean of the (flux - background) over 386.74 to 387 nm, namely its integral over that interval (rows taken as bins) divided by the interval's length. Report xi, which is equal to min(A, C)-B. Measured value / -0.13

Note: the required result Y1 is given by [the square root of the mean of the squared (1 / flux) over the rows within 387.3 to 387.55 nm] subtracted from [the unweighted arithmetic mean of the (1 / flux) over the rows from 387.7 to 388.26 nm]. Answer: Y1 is -0.04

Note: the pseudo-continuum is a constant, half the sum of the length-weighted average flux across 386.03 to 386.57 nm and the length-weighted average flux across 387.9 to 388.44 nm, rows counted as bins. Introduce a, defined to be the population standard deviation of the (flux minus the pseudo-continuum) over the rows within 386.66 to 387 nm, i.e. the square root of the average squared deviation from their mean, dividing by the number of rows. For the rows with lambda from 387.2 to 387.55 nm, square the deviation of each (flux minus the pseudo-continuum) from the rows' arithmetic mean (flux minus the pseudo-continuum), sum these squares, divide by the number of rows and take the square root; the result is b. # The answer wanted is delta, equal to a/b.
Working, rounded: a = 0.020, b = 0.046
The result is 0.43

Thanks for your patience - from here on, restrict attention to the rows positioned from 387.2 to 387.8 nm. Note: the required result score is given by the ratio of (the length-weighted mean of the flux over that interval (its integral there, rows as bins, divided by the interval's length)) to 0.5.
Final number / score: 1.70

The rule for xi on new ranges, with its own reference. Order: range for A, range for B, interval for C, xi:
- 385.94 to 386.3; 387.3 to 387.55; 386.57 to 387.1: 0.04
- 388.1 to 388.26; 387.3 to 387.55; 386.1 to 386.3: 0.08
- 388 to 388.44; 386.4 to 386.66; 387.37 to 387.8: -0.08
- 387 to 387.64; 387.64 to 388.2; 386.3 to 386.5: -0.01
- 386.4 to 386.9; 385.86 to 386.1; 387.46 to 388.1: 0.03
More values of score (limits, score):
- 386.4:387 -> 1.88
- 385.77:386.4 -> 1.77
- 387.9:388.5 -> 1.82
